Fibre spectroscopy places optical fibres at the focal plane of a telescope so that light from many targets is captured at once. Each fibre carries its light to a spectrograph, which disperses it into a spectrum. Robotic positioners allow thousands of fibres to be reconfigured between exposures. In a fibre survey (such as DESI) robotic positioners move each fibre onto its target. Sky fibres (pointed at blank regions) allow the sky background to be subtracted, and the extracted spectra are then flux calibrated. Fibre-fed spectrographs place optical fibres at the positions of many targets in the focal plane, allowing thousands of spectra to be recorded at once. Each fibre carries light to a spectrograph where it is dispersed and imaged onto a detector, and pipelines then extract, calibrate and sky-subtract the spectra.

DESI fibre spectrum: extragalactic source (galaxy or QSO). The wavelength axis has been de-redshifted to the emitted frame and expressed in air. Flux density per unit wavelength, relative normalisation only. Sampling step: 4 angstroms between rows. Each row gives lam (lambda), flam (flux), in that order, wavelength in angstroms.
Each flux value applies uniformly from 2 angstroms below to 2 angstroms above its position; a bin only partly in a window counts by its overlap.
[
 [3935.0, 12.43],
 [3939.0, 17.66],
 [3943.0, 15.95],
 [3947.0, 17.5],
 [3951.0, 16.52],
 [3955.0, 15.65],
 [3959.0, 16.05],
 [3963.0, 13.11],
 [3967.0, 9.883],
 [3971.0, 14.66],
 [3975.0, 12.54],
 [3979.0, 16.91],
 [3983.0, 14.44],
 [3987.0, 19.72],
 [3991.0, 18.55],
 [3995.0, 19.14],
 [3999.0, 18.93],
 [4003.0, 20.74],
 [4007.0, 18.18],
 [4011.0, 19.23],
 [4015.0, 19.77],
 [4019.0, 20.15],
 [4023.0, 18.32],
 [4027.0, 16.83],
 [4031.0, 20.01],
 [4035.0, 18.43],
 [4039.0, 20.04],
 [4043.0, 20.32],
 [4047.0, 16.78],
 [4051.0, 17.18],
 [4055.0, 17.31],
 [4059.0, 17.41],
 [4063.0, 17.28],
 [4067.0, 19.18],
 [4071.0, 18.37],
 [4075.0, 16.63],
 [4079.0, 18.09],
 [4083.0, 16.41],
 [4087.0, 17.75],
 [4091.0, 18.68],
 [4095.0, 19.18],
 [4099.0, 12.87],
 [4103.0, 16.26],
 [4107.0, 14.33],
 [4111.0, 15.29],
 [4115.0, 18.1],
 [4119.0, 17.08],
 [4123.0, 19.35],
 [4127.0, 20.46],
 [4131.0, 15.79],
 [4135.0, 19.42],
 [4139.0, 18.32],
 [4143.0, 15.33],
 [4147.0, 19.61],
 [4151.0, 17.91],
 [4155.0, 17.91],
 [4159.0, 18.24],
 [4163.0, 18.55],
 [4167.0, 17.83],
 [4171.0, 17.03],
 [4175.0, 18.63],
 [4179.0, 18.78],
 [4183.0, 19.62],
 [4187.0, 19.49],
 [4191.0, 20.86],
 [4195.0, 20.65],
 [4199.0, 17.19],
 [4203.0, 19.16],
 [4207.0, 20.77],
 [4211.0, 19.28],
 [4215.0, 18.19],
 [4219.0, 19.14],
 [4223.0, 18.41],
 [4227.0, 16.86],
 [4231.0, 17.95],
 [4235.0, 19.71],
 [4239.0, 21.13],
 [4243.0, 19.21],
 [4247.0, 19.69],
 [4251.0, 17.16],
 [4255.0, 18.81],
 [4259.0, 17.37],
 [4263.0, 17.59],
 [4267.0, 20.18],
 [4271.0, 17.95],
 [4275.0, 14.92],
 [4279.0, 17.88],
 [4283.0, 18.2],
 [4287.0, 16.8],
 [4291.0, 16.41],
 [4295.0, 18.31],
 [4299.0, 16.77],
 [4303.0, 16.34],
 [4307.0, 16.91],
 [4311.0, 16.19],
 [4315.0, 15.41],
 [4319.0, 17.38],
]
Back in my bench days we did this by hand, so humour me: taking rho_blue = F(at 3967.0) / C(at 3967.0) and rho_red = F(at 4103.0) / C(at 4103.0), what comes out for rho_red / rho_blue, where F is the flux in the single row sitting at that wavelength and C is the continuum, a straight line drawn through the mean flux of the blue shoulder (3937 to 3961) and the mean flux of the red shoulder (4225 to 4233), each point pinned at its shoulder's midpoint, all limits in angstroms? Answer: 1.6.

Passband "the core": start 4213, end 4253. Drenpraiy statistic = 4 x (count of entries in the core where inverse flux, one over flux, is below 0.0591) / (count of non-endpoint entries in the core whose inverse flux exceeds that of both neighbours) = 18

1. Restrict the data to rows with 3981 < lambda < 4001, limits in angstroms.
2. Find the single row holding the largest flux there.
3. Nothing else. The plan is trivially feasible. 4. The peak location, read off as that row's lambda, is 3987.0 angstroms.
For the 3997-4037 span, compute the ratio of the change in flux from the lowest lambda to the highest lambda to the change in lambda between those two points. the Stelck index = -0.01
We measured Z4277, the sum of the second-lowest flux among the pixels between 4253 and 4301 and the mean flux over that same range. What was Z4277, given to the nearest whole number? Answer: 34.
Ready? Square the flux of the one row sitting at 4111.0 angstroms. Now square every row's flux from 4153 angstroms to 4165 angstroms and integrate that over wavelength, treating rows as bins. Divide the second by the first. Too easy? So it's 17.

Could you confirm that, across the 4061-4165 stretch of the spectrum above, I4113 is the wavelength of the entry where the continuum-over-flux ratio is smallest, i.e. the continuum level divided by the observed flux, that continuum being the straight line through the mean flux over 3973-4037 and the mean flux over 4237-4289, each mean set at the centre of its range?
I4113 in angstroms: 4127.0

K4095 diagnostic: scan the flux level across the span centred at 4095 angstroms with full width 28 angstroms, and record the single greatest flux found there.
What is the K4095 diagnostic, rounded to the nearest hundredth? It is 19.18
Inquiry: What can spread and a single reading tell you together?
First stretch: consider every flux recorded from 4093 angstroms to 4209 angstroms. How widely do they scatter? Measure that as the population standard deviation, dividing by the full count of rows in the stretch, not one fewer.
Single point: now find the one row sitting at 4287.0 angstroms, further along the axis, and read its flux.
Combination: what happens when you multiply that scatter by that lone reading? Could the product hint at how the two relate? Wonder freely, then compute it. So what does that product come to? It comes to 33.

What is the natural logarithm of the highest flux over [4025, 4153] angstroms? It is 3.02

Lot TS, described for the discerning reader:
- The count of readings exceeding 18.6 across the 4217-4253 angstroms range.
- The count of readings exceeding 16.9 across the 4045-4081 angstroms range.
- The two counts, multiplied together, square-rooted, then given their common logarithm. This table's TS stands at 0.8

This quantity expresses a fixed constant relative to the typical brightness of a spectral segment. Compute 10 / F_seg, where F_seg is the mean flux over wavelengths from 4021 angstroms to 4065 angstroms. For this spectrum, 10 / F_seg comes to 0.55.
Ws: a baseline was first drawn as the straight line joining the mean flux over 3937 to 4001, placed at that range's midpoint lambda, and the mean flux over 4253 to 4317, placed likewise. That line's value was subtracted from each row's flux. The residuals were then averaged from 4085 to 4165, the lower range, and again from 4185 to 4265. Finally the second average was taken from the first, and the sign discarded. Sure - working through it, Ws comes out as 1.0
